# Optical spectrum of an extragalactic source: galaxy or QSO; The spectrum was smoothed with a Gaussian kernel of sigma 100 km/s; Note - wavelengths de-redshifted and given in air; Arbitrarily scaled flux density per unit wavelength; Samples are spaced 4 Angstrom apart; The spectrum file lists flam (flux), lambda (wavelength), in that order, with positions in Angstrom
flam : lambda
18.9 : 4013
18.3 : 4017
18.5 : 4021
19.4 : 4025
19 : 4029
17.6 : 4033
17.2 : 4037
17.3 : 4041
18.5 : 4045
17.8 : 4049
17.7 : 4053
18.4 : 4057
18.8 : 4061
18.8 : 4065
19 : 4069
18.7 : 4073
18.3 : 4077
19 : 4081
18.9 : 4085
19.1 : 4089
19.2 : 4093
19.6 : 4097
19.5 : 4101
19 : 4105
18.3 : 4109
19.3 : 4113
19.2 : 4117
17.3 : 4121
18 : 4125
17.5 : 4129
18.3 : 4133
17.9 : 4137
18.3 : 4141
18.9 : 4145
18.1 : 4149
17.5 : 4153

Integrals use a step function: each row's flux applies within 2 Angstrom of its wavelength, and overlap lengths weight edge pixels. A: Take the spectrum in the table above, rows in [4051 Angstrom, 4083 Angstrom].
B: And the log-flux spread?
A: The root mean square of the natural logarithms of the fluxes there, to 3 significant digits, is 2.92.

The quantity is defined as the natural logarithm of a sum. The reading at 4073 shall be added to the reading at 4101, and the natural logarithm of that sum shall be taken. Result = 3.64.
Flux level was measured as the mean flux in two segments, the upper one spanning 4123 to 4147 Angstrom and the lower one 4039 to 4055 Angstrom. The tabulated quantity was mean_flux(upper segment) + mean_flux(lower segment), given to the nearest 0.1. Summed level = 36.0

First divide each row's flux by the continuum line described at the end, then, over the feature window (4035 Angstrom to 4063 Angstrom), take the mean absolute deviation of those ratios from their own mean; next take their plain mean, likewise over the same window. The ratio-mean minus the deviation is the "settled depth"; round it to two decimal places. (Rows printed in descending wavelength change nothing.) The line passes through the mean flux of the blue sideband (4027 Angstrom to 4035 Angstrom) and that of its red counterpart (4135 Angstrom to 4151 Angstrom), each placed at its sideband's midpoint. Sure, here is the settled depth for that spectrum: 0.95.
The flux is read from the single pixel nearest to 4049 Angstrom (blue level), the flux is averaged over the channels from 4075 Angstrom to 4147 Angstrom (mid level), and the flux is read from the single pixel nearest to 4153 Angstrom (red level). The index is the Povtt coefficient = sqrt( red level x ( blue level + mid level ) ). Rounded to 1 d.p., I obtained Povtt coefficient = 25.3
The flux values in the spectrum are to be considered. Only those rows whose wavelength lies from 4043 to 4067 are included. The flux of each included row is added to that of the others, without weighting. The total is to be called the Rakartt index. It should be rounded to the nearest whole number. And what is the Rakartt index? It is 110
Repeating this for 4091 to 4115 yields 115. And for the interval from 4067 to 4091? 113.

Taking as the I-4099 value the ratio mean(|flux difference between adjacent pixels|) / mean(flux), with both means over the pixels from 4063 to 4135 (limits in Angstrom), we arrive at 0.027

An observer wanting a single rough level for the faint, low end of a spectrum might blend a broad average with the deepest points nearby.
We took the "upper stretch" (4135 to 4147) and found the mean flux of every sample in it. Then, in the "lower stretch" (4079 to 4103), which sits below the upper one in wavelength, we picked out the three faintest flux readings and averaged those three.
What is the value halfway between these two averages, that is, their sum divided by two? 18.7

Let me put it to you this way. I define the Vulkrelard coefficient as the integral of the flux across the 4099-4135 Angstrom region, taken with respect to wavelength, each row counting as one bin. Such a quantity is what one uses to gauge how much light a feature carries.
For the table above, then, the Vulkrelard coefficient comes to 666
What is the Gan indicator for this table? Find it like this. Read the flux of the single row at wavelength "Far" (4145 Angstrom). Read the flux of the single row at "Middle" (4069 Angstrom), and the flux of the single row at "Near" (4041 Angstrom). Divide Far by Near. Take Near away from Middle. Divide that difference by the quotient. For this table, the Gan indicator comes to 1.6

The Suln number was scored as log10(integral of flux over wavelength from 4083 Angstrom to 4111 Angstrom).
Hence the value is 2.7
